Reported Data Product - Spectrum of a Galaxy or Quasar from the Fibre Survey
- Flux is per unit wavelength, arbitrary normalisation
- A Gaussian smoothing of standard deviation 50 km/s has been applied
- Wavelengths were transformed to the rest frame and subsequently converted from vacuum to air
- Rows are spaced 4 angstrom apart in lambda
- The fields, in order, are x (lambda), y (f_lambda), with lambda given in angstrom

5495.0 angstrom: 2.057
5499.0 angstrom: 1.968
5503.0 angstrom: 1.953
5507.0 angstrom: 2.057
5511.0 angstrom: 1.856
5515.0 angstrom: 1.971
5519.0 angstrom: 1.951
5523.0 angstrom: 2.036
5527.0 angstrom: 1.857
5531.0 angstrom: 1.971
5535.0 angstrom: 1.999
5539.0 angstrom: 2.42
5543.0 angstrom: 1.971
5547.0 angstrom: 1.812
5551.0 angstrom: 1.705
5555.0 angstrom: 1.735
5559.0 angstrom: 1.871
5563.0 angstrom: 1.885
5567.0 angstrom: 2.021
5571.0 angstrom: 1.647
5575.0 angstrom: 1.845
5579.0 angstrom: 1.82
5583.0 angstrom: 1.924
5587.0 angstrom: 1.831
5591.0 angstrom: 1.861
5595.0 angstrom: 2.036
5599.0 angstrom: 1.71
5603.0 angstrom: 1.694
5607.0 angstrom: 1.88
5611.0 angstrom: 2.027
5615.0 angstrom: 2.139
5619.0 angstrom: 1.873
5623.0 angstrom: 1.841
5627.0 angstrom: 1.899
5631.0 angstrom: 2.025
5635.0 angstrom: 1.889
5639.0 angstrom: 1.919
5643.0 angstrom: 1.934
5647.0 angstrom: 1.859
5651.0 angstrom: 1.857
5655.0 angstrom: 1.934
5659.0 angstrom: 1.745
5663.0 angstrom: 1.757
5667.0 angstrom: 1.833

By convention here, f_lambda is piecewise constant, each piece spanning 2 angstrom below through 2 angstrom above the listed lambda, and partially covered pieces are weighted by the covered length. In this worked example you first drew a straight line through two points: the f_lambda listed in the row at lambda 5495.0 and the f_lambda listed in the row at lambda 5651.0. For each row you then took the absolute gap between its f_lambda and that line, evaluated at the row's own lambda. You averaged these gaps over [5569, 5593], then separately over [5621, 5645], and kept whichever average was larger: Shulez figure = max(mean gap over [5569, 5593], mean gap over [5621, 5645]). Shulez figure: 0.125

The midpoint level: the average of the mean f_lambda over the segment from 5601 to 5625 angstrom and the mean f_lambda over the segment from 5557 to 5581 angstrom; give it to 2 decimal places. 1.88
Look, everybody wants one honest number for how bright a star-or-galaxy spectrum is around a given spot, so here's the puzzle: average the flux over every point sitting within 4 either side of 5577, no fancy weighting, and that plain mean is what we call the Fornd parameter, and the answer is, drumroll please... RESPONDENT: 1.83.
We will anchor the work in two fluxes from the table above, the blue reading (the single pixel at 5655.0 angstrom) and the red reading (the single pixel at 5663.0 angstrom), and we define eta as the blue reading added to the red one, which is 3.69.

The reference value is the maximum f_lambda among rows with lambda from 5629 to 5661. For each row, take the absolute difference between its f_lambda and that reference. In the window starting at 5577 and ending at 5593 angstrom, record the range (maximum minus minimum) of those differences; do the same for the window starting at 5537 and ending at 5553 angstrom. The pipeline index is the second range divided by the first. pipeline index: 3.3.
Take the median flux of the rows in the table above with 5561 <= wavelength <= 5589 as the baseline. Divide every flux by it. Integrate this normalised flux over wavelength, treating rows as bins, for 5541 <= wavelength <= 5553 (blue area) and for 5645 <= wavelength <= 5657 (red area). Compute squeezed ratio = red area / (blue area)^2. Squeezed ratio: 0.087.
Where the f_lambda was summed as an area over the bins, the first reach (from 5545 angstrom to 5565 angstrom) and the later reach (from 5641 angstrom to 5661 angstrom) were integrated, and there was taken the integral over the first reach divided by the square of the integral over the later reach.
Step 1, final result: 0.0259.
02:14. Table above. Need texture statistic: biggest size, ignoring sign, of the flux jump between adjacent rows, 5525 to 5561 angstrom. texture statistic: 0.45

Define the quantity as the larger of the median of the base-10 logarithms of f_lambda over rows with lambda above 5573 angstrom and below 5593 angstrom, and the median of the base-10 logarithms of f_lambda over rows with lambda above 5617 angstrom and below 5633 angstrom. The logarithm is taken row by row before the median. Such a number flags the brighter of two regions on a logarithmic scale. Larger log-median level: 0.276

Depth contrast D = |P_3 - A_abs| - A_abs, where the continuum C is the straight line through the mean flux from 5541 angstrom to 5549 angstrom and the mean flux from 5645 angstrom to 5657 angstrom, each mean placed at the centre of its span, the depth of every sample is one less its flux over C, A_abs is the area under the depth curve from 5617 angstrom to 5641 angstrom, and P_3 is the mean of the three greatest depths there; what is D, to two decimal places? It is 0.59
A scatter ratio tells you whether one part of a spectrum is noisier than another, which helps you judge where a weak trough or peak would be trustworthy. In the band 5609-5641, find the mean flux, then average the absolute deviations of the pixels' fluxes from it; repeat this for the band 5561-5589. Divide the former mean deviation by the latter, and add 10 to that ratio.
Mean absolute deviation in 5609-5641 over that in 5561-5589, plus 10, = 11.1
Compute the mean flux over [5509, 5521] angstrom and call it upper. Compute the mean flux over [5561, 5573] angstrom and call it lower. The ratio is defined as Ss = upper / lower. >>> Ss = 1.04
